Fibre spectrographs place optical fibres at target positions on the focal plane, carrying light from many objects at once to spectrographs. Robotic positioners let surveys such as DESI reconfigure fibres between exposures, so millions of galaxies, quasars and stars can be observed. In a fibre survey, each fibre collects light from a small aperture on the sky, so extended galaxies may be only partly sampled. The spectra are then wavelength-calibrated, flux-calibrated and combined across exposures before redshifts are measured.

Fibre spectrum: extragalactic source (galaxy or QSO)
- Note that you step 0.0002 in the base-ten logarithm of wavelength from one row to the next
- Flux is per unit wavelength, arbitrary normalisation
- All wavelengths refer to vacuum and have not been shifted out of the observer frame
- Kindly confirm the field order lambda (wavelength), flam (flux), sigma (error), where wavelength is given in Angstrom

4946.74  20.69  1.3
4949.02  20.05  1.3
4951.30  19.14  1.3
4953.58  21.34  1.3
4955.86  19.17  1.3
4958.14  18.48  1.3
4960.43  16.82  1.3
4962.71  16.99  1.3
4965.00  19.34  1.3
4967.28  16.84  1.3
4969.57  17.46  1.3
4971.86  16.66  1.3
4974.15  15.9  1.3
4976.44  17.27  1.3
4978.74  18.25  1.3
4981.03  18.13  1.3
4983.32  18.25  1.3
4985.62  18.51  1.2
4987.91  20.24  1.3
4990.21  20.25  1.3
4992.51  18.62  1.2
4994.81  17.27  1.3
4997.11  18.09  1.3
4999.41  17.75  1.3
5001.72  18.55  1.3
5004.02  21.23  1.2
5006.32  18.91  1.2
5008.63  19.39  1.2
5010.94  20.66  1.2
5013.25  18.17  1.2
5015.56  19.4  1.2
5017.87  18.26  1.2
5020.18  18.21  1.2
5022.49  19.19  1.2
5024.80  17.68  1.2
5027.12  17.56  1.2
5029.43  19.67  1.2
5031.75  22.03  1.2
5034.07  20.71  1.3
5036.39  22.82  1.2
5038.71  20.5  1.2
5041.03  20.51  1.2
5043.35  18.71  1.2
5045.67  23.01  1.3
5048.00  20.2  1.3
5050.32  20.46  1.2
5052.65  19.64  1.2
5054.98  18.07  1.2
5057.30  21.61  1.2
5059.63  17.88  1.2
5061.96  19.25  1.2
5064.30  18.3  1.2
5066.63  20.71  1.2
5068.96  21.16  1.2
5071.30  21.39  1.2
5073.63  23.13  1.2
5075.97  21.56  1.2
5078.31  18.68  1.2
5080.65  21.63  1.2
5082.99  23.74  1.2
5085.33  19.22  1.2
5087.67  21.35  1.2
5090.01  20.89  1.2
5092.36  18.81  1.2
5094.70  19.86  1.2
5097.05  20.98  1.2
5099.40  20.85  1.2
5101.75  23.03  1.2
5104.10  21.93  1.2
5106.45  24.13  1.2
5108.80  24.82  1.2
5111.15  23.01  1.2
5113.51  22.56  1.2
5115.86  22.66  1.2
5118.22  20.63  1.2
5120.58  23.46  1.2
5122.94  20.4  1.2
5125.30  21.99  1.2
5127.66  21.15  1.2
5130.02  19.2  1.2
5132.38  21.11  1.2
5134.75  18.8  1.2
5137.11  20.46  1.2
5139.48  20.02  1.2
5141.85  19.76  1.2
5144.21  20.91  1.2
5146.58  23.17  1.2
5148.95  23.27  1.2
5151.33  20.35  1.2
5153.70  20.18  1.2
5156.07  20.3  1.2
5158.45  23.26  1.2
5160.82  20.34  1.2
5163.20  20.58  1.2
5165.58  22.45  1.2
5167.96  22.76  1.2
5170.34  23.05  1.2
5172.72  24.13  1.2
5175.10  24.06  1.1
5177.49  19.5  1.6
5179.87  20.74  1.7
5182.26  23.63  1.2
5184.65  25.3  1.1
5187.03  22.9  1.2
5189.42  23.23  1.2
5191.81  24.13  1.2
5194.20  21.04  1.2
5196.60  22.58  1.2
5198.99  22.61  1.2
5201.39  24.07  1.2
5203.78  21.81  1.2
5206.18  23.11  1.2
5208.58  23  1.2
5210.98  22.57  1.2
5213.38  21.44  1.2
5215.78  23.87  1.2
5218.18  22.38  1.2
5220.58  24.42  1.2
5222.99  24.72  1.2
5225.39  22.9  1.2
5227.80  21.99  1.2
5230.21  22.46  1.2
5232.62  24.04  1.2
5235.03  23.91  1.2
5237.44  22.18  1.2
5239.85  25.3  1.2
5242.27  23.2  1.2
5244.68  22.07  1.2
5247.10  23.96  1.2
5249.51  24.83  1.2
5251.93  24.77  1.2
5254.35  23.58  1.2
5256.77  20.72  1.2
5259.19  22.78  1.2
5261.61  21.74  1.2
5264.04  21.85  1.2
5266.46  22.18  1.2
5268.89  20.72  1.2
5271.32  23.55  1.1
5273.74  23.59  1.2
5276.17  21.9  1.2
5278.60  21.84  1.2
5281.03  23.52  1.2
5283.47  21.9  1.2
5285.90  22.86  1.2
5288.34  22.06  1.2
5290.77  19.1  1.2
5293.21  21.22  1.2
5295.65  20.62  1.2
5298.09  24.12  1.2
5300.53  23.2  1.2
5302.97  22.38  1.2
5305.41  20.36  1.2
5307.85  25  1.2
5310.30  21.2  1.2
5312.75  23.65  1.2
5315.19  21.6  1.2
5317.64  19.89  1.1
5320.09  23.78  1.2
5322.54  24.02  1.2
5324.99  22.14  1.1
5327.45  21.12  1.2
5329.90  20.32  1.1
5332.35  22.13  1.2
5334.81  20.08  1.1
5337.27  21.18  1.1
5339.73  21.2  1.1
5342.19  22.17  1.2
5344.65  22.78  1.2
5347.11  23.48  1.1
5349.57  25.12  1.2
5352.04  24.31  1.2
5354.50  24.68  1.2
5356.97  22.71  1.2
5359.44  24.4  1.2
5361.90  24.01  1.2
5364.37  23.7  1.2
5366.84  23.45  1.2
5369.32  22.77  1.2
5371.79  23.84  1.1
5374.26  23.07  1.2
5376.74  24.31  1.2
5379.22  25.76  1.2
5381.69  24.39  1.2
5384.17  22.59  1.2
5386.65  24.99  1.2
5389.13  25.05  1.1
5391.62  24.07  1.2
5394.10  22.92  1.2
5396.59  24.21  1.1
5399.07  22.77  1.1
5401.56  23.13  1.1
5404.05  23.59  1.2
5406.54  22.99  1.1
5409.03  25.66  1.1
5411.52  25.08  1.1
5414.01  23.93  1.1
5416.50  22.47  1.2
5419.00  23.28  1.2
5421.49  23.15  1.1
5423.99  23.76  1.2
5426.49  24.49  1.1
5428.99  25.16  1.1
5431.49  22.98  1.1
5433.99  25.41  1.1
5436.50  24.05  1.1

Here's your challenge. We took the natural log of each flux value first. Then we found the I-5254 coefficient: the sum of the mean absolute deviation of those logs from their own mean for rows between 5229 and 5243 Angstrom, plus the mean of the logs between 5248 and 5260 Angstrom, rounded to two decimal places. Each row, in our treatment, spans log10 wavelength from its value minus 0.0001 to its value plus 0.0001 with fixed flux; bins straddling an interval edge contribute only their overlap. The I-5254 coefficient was 3.19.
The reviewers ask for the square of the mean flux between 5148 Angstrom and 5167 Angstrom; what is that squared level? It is 455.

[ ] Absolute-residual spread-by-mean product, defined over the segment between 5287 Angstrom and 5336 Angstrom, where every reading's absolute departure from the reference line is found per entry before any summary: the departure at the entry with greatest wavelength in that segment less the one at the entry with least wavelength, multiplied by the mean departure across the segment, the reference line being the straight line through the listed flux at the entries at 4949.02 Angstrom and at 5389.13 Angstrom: 5.9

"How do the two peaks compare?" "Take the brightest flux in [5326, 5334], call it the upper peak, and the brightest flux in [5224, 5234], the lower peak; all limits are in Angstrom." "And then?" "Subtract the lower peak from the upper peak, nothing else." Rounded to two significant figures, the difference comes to -1.9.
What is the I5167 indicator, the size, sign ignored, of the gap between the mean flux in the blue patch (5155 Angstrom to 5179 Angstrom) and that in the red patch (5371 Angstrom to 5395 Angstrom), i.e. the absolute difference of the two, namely 2.1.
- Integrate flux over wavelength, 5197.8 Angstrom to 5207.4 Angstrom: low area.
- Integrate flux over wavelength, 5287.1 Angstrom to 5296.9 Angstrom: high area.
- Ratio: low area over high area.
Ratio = 1.08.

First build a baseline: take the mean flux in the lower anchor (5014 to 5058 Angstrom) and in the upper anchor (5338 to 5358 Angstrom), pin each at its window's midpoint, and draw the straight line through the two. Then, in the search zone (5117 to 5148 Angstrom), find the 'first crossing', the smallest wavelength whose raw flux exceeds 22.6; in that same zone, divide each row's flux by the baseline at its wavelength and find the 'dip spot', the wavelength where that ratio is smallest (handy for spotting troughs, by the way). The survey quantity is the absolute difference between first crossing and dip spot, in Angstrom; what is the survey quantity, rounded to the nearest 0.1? 14.2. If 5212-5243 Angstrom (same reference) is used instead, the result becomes 2.4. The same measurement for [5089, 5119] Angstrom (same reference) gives 9.4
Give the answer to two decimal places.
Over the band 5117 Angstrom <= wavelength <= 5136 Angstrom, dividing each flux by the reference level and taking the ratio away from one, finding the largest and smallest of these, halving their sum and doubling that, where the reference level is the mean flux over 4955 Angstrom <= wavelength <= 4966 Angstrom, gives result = -0.33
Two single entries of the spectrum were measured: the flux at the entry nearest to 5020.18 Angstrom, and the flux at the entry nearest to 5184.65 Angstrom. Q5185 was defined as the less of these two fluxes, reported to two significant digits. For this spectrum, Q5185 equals 18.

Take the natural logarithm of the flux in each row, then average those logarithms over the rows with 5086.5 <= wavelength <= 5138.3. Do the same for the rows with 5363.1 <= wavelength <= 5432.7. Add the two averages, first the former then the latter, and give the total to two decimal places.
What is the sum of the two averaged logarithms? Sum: 6.23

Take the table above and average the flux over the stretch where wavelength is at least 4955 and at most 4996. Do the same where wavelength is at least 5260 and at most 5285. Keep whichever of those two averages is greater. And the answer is 22.3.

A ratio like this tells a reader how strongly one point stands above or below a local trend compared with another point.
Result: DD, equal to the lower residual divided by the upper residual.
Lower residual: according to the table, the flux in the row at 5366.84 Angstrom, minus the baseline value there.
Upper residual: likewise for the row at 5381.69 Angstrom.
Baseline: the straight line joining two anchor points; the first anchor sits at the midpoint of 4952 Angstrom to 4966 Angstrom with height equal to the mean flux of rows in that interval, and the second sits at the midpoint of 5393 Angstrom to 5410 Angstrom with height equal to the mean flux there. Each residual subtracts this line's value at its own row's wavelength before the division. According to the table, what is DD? 0.2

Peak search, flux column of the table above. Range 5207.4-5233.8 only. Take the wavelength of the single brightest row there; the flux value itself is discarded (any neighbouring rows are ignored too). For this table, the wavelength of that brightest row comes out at 5222.99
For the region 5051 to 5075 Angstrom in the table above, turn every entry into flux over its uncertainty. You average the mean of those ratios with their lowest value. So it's 15.8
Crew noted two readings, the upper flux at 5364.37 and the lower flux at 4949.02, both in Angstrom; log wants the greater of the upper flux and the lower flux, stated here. 23.7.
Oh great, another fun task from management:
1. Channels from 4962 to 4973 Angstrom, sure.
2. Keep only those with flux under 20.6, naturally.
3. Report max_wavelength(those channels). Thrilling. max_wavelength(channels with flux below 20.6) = 4971.86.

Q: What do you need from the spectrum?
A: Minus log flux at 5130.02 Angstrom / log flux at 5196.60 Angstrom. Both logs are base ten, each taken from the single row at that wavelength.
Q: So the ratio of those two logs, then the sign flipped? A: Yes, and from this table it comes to -0.95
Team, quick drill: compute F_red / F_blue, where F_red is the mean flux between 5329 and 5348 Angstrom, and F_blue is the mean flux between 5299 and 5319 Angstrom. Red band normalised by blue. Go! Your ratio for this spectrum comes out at 0.98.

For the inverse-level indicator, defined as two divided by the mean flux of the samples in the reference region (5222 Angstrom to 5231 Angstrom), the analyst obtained 0.087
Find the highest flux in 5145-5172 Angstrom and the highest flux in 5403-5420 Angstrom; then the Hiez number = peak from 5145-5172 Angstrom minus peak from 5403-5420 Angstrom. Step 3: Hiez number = -2.4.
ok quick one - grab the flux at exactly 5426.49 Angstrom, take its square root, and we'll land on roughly 4.9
